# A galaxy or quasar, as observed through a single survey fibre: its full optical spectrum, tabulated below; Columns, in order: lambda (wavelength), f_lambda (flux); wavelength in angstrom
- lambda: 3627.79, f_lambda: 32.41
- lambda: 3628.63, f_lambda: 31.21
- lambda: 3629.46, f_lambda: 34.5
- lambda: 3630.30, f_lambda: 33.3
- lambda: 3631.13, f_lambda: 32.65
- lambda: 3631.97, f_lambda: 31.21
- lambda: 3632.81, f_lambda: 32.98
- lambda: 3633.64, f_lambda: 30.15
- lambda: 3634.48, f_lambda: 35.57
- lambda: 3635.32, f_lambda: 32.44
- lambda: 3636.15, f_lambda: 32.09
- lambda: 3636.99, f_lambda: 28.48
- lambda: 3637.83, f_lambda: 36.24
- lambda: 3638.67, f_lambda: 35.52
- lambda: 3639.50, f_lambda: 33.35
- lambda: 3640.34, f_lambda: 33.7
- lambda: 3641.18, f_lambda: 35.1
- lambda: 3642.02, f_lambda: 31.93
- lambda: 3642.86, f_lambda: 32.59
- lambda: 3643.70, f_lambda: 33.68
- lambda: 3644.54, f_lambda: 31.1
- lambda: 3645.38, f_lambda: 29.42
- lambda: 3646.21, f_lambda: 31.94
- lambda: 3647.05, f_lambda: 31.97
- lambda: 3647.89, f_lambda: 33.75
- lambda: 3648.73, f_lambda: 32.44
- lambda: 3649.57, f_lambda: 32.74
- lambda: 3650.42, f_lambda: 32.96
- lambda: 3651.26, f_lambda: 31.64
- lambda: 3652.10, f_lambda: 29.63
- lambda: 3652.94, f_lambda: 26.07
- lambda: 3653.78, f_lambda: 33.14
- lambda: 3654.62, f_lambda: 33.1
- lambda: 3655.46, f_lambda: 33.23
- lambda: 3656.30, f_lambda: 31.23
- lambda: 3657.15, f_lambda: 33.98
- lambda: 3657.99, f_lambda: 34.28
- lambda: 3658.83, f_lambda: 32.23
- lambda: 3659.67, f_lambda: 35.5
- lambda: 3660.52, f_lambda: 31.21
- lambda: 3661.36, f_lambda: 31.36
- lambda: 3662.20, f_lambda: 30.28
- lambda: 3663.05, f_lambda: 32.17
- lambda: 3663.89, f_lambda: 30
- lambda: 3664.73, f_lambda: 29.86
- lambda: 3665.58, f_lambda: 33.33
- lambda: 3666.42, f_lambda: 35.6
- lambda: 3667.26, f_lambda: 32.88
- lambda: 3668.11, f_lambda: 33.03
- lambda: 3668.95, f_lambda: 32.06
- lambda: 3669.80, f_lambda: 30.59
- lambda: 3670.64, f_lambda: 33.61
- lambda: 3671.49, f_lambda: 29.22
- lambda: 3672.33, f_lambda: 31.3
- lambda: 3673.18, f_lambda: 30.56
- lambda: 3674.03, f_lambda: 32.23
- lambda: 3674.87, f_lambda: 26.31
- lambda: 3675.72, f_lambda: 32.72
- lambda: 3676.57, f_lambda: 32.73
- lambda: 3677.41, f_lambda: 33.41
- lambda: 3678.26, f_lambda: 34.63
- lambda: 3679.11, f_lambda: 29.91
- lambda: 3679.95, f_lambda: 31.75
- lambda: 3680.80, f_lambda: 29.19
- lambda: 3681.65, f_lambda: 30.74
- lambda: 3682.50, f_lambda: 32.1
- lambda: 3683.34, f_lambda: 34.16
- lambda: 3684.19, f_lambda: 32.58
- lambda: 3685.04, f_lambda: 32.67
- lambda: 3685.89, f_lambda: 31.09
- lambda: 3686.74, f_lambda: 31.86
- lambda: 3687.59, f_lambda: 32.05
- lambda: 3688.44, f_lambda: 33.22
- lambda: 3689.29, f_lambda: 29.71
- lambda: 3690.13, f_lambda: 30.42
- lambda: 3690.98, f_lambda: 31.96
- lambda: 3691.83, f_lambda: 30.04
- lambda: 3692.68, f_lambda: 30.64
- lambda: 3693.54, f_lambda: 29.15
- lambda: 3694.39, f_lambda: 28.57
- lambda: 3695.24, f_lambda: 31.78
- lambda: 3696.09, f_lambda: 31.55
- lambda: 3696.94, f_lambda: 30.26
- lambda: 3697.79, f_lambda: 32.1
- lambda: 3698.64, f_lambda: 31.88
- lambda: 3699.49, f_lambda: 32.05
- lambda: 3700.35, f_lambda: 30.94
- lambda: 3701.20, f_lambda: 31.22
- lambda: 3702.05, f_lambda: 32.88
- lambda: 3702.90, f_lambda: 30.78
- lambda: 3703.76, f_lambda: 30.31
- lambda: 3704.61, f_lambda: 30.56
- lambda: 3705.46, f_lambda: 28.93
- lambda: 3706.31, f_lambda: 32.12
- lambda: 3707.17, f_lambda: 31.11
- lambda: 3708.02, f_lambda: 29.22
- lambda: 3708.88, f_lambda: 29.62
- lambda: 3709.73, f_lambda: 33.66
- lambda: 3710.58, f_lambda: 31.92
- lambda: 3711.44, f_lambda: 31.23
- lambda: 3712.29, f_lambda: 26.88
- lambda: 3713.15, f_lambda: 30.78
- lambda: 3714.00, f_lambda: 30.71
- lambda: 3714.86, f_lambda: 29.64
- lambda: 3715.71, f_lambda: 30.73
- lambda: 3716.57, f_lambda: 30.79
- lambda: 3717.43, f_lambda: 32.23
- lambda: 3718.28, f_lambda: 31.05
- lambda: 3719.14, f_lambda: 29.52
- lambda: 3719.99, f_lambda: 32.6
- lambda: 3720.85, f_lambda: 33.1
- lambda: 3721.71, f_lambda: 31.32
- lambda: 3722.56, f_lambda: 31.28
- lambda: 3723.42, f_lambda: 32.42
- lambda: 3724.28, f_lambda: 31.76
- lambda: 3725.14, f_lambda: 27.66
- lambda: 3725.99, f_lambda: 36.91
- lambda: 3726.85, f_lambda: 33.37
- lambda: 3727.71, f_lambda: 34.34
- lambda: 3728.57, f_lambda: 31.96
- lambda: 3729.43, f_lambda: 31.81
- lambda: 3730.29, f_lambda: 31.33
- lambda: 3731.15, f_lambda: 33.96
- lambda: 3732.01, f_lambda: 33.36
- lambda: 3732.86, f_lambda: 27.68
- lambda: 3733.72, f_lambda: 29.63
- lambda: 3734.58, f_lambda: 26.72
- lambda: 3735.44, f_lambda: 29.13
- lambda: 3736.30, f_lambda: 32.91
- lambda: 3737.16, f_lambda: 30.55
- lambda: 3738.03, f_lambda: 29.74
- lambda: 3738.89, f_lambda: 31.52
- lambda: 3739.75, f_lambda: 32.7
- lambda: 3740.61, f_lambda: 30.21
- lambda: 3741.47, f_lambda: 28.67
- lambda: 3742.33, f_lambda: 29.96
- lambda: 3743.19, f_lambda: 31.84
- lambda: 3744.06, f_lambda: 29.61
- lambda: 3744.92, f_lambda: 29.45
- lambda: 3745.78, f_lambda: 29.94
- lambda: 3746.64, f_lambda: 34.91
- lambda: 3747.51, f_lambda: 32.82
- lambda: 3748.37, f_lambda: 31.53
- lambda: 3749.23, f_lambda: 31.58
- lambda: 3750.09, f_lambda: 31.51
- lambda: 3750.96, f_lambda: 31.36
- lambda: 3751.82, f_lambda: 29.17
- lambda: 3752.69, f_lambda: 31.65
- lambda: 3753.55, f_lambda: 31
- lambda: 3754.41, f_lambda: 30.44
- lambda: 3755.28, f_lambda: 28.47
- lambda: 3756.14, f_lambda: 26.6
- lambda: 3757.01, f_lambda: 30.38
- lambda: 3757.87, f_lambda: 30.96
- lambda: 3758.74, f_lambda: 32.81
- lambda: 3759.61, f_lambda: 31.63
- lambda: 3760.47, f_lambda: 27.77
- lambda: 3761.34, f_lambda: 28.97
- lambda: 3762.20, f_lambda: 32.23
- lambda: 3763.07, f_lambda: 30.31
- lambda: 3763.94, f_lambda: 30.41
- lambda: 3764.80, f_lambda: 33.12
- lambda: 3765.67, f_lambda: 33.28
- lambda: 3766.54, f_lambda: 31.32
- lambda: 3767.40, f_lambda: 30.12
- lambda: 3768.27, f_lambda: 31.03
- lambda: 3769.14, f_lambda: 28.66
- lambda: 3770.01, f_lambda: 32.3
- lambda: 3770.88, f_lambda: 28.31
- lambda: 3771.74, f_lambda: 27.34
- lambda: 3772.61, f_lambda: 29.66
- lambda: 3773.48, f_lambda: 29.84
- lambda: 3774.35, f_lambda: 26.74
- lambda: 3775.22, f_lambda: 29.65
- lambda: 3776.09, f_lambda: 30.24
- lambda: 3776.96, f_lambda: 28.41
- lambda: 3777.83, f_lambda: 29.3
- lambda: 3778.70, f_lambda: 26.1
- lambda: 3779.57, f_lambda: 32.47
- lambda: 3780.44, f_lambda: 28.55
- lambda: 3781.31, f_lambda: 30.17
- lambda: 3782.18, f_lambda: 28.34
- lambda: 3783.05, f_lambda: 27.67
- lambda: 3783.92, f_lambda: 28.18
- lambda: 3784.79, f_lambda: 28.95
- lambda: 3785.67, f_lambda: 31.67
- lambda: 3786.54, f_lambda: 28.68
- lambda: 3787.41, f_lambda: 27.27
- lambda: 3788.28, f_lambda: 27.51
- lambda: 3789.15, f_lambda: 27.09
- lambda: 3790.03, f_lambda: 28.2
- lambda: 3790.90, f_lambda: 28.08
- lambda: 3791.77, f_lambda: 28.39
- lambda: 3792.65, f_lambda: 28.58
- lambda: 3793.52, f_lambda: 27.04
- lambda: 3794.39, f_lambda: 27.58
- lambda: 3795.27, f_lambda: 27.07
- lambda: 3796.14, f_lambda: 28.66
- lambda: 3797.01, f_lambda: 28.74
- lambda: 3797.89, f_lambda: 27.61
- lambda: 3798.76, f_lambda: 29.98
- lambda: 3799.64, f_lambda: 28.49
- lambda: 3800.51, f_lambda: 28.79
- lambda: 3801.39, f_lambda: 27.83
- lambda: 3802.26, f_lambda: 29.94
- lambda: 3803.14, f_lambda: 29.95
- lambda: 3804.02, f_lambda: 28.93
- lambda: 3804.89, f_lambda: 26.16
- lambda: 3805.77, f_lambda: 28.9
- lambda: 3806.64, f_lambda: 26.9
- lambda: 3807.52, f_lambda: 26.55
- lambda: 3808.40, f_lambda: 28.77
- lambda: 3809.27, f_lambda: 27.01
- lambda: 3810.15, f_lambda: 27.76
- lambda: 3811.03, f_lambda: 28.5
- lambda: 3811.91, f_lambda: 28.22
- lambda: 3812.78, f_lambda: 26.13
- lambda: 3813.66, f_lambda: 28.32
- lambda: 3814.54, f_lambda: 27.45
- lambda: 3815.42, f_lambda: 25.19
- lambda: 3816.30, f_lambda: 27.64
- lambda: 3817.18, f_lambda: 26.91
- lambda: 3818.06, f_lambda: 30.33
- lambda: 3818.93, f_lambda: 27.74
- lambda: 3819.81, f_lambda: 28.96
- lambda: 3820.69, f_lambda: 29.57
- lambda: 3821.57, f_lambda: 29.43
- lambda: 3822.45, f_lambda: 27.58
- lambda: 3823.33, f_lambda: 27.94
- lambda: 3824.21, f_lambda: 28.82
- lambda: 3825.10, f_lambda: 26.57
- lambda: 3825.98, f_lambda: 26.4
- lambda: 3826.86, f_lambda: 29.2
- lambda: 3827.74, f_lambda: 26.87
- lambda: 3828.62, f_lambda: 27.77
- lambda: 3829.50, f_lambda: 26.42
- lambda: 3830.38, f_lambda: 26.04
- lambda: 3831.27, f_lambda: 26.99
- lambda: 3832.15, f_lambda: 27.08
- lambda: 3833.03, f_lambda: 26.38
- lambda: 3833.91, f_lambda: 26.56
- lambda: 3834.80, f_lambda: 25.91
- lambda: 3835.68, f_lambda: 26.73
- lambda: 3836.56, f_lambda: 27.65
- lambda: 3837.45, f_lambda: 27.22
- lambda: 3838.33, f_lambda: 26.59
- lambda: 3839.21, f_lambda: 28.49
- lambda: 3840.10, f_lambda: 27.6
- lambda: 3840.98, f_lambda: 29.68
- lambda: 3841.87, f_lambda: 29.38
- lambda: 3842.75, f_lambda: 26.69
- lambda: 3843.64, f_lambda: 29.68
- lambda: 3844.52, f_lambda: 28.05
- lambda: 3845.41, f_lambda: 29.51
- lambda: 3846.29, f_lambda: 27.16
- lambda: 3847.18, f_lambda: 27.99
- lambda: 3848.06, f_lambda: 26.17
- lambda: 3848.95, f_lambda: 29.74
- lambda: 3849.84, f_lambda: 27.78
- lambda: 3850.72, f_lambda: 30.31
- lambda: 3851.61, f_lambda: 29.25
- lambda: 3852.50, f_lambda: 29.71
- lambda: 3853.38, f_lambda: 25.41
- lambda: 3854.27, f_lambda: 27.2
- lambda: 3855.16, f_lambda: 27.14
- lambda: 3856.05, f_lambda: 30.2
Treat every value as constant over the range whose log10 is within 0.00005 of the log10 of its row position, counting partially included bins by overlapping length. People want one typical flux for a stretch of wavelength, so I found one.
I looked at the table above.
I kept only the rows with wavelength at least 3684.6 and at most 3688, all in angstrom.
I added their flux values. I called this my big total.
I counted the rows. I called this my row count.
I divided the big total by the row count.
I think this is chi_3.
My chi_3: 31.9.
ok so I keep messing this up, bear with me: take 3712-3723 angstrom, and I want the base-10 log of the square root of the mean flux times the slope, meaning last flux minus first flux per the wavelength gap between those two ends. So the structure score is 0.56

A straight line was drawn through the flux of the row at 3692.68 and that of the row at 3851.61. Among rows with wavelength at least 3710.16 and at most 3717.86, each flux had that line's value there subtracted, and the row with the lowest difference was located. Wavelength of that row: 3712.29 angstrom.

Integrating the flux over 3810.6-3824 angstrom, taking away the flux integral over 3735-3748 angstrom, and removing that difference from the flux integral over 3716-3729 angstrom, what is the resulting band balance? 442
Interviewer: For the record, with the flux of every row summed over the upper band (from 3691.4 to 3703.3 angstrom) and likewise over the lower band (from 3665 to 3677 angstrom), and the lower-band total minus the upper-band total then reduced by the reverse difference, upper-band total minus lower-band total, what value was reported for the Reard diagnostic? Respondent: 25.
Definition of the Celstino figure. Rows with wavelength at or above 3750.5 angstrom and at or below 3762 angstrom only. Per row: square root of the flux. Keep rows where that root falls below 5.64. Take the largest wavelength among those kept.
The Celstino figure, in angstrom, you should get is 3761.34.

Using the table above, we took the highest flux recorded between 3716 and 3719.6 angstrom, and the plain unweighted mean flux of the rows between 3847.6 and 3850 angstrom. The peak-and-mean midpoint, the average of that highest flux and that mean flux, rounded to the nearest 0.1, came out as 30.1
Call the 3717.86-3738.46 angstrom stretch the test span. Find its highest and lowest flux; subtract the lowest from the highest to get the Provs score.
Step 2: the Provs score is 10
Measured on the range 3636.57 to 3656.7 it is 10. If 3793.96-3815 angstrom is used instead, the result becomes 4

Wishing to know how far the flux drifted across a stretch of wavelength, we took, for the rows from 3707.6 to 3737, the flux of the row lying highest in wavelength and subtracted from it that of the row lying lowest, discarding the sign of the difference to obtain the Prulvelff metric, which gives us 3.7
